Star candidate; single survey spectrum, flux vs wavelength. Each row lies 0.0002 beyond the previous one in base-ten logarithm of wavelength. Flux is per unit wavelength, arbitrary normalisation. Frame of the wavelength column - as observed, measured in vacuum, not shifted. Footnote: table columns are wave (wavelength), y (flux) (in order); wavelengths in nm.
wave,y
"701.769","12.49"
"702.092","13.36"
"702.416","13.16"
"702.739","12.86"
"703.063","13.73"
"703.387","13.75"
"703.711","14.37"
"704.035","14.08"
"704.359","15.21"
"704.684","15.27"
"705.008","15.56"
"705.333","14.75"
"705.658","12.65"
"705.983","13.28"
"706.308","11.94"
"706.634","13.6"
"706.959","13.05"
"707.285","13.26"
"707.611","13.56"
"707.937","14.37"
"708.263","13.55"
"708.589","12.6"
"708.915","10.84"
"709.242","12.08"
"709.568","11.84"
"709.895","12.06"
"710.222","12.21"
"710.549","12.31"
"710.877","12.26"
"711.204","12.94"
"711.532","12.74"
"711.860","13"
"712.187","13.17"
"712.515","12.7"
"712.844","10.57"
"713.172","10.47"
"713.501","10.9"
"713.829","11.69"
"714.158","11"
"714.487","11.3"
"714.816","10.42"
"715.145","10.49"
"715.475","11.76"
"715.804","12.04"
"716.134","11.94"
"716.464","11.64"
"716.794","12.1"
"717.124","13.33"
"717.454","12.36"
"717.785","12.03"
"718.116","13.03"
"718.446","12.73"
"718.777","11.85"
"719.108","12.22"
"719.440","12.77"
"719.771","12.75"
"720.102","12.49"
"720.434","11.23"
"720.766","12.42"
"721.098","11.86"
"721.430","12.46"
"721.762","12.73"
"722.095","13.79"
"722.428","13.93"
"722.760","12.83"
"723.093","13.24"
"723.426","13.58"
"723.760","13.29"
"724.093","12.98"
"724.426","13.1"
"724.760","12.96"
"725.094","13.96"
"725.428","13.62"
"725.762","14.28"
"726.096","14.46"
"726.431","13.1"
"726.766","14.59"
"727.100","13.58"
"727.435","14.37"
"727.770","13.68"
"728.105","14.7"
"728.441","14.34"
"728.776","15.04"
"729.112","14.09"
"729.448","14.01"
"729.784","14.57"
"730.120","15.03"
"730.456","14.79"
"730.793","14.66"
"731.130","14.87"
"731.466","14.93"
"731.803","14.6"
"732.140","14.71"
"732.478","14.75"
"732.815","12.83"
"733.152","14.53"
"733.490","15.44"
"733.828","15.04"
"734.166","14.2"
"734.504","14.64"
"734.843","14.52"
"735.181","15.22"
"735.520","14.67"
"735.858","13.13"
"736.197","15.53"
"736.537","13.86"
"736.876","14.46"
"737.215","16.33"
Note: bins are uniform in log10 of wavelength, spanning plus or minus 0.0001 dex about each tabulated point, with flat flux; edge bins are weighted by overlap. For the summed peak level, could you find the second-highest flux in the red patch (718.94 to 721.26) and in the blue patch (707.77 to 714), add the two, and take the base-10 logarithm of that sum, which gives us 1.42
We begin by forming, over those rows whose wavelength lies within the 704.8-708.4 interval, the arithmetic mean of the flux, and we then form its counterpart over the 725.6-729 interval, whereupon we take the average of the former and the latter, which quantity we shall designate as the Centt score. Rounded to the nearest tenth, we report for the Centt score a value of 13.9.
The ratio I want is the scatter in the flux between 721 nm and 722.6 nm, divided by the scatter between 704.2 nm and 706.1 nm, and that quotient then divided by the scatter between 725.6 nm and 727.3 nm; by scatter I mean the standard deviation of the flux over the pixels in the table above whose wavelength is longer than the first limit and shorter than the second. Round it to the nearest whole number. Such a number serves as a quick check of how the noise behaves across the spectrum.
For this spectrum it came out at 1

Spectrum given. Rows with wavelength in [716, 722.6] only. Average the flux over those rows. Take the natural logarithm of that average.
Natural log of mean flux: 2.52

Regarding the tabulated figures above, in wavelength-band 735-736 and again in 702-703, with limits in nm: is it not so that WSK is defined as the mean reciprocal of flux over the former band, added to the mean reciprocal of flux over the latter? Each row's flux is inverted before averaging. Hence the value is 0.146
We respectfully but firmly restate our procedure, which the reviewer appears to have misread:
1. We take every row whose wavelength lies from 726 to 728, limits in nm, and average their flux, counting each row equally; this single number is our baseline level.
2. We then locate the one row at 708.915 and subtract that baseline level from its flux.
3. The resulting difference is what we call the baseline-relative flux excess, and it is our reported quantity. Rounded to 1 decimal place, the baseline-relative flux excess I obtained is -3.1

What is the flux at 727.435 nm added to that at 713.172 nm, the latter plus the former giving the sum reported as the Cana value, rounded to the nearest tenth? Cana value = 24.8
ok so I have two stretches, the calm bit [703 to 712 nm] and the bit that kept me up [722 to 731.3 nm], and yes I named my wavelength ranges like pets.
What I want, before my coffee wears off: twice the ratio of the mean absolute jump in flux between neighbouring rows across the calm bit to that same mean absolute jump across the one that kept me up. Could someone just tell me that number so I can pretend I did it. 2.32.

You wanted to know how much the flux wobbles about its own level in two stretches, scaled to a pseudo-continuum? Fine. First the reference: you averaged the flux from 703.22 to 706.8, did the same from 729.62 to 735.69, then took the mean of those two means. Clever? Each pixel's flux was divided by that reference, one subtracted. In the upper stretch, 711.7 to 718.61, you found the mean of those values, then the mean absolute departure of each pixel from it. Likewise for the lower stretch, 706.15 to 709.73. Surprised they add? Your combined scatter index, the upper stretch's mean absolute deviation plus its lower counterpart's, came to 0.113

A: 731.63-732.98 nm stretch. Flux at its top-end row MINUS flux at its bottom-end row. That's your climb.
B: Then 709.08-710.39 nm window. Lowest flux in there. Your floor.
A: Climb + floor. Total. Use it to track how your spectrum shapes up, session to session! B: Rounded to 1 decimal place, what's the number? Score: 10.1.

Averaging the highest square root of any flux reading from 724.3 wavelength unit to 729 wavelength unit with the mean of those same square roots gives 3.81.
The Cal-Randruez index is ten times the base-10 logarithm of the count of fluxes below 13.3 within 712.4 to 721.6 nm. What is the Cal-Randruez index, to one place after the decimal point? 14.3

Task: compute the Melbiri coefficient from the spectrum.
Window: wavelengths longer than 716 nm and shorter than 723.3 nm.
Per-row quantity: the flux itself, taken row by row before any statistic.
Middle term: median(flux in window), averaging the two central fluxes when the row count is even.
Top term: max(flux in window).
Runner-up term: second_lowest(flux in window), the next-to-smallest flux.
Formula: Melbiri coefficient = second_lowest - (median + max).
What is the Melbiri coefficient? -14.8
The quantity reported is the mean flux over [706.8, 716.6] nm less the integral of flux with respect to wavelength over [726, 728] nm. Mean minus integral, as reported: -16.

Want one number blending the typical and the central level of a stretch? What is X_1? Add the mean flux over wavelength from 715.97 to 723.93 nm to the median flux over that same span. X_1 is 25.2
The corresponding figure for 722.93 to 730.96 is 28.1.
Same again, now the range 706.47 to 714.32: 24.8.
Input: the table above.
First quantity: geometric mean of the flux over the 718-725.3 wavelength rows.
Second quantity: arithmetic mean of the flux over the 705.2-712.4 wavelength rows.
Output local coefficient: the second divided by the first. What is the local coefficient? 1.00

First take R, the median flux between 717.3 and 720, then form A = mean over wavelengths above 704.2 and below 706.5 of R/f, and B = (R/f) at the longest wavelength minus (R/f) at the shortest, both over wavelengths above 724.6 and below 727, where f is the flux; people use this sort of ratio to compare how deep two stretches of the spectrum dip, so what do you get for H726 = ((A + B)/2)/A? 0.44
